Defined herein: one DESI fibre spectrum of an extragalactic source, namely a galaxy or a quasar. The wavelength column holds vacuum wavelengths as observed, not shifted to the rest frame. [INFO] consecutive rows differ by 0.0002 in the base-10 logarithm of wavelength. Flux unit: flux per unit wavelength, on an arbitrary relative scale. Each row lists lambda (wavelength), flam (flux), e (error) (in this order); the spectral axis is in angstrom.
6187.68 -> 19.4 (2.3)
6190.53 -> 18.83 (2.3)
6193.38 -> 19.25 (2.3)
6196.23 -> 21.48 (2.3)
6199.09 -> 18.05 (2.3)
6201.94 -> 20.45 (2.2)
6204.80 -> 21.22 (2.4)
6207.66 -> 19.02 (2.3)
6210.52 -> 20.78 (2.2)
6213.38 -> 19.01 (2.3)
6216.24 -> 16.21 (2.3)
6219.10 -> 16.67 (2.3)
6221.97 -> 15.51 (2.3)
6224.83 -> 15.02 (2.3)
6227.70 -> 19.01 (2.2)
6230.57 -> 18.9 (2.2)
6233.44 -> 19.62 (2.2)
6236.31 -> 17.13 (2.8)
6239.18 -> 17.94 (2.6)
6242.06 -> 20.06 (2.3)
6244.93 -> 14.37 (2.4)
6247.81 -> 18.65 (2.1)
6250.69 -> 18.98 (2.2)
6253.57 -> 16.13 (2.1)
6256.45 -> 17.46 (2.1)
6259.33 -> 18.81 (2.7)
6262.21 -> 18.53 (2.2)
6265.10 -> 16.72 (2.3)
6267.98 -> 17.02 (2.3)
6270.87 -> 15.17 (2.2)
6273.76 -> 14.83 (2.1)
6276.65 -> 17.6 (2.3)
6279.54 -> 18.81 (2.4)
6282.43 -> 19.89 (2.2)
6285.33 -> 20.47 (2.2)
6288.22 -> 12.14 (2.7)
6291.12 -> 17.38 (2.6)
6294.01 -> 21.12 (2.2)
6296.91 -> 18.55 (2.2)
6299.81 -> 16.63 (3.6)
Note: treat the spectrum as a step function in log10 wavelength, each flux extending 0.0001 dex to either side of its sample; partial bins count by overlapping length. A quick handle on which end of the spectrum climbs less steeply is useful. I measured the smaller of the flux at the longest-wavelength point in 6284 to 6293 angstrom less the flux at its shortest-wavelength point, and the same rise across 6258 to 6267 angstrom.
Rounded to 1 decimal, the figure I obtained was -3.1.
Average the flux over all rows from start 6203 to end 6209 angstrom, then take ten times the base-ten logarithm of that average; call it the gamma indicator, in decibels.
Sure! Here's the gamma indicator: 13.04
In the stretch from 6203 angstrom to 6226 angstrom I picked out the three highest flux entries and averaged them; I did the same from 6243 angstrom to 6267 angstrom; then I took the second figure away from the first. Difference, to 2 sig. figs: 1.5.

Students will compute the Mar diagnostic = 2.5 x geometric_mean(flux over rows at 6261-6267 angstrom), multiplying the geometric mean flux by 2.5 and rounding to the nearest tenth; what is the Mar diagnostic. 44.0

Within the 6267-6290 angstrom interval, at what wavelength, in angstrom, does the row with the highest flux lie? 6285.33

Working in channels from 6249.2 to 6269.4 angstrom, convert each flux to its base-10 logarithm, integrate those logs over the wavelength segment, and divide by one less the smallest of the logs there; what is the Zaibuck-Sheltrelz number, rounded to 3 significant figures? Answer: -121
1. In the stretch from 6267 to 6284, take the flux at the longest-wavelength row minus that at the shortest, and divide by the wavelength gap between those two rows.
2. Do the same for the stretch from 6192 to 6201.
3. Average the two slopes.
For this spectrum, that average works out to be -0.01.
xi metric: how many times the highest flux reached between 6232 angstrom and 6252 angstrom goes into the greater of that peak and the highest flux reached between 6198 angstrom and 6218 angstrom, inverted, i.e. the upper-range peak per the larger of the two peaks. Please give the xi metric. 0.95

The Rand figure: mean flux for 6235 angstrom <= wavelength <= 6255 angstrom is 17.6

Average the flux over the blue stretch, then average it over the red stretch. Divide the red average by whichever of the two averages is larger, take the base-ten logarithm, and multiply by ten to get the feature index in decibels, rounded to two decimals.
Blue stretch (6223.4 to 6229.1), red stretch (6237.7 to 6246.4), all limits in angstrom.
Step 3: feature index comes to 0.00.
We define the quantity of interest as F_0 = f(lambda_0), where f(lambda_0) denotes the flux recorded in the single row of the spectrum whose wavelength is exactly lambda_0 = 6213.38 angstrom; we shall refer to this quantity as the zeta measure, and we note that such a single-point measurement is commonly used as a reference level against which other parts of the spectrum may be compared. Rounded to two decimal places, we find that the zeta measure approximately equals 19.01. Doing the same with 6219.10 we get 16.67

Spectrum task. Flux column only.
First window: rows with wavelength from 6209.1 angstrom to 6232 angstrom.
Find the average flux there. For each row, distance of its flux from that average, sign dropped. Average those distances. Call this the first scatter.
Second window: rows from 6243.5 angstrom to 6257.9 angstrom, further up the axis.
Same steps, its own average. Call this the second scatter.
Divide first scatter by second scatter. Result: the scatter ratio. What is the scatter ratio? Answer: 1.2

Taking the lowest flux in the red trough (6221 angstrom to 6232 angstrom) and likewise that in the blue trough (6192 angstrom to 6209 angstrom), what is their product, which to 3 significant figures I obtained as 271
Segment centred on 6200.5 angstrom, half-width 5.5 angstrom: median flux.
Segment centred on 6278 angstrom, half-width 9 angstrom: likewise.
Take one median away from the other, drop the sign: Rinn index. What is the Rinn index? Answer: 2.63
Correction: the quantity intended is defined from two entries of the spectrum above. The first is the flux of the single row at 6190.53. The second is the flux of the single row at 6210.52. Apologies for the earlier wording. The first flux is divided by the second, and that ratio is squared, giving 0.82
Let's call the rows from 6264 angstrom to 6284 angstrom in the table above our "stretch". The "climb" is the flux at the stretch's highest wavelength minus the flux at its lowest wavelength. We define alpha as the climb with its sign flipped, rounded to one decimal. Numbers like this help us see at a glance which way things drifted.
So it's -3.2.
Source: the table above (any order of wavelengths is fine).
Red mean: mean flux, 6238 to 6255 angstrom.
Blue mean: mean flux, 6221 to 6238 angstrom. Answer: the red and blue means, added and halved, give 17.6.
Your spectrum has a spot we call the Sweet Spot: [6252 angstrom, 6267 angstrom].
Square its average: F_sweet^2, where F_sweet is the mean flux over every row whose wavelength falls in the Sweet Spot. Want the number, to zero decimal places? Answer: 307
